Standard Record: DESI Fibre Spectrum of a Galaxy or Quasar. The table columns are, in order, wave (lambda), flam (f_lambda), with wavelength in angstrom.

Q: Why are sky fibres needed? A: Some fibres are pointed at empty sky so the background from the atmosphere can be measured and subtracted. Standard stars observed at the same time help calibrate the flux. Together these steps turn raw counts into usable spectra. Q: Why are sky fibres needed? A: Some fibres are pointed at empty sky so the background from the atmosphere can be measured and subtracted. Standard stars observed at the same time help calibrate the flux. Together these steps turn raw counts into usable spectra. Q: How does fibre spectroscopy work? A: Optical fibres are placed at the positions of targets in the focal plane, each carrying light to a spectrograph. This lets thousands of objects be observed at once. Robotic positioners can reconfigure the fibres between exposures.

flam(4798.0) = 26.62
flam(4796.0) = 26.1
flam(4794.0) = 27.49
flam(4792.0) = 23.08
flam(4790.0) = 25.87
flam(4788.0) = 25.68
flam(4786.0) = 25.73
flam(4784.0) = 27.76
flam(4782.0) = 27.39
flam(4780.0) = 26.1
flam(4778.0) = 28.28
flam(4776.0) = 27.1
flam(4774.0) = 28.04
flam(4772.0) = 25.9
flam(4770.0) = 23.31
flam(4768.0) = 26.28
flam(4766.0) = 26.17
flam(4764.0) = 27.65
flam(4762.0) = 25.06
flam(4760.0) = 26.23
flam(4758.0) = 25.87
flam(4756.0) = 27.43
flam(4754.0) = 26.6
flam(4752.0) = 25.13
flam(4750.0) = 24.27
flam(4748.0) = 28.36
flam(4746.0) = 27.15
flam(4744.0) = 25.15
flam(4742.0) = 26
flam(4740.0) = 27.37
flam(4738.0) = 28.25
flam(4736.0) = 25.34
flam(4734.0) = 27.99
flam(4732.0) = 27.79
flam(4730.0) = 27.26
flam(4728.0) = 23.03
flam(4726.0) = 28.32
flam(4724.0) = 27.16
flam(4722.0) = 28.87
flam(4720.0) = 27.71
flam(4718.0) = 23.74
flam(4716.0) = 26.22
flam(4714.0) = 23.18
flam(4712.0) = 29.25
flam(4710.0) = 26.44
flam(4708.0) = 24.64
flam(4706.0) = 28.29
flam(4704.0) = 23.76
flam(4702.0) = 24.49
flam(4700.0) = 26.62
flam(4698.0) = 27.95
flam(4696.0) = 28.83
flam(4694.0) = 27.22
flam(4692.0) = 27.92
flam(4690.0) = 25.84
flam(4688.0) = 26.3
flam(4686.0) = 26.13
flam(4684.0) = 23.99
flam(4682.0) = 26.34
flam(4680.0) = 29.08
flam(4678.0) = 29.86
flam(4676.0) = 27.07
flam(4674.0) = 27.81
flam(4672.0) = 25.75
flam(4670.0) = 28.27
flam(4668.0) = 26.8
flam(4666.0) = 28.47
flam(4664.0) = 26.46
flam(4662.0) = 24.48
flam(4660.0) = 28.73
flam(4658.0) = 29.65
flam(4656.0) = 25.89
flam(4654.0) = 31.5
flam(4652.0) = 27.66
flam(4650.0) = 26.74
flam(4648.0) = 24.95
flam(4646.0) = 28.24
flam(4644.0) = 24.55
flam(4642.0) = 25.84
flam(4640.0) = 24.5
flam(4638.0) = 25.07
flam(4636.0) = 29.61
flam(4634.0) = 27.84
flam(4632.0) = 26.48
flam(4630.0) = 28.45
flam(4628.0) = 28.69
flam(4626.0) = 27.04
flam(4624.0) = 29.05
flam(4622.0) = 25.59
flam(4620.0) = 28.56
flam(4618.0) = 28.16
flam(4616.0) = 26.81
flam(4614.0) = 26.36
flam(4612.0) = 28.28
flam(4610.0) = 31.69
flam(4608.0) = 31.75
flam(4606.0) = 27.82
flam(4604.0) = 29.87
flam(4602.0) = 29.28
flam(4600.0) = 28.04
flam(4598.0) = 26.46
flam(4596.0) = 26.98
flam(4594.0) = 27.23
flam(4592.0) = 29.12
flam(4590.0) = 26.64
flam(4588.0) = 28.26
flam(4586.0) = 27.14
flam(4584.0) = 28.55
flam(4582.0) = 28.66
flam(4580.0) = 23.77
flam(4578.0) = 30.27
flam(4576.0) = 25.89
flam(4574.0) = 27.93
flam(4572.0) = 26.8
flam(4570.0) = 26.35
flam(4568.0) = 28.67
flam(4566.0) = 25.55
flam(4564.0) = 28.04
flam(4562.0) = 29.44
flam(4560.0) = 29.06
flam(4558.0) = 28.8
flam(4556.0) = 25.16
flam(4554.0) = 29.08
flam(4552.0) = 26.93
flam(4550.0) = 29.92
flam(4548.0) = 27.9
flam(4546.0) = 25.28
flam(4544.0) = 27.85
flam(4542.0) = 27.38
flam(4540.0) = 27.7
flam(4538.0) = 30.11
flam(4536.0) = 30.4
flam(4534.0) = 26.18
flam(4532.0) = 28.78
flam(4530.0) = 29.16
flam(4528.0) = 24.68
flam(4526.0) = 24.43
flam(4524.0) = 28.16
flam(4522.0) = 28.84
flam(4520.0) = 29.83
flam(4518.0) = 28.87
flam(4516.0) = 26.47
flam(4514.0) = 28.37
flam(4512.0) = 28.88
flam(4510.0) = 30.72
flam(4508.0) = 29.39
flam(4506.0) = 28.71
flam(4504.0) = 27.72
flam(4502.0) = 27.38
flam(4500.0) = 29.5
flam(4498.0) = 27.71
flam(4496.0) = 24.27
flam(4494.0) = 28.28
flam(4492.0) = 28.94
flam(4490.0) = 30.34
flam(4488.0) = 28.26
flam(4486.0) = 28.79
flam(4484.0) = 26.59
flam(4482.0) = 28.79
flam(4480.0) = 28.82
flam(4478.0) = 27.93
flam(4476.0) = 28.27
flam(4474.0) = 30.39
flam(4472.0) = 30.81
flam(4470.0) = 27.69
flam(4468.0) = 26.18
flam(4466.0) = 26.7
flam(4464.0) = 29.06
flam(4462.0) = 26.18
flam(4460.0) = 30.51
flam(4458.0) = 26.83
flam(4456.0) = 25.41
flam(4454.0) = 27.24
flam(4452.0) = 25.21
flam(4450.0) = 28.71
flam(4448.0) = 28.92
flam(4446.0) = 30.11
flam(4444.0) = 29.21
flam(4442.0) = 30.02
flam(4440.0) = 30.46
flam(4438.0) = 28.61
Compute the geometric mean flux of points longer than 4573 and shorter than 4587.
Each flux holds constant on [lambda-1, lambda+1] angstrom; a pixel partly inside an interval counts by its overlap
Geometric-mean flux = 27.4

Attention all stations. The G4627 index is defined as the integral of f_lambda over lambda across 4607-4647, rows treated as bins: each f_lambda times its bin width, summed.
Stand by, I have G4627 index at 1105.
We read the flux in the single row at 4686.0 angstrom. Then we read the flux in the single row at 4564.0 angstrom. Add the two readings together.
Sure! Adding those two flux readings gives 54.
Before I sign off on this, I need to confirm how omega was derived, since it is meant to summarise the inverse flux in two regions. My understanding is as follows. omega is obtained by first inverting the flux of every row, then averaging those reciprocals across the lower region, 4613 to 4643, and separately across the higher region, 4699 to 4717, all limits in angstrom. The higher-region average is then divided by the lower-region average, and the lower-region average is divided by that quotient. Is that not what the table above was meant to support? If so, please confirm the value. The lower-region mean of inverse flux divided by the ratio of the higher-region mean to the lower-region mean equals 0.0350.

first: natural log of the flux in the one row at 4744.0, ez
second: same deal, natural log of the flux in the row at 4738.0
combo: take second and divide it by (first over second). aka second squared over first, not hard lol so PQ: 3.46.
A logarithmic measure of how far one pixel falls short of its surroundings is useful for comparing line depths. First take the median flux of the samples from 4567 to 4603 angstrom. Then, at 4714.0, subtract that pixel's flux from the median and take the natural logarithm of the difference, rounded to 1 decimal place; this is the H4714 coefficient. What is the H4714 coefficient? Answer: 1.5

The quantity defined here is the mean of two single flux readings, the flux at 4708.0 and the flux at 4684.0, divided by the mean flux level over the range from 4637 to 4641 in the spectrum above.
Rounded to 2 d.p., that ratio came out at 0.98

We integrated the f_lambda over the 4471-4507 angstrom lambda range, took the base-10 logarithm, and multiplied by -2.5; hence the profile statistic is -7.52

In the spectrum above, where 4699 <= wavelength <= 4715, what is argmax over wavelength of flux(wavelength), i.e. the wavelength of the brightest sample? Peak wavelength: 4712.0 angstrom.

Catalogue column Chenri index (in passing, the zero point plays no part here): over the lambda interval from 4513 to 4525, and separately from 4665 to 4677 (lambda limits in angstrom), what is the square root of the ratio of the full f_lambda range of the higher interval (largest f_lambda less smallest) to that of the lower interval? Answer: 0.90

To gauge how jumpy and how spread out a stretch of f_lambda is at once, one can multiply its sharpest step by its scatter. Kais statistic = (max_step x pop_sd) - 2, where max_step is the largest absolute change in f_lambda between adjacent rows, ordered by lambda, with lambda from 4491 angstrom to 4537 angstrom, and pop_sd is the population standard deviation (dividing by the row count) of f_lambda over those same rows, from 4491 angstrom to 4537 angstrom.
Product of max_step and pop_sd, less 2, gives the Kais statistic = 5.8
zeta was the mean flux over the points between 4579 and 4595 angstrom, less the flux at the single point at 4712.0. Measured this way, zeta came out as -1.8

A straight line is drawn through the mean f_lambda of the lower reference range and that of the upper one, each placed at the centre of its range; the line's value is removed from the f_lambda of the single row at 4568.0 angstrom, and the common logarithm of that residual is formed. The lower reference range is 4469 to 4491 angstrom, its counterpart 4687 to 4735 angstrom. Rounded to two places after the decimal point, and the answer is -0.15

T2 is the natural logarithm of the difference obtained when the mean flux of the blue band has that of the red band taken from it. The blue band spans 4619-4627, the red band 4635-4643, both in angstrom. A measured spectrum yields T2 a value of 0.27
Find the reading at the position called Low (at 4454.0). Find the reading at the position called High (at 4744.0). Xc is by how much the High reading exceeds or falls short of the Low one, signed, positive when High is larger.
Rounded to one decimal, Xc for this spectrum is -2.1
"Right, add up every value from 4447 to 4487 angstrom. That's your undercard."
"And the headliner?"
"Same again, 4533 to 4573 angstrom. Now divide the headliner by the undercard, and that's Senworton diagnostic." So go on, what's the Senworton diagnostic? 1.00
